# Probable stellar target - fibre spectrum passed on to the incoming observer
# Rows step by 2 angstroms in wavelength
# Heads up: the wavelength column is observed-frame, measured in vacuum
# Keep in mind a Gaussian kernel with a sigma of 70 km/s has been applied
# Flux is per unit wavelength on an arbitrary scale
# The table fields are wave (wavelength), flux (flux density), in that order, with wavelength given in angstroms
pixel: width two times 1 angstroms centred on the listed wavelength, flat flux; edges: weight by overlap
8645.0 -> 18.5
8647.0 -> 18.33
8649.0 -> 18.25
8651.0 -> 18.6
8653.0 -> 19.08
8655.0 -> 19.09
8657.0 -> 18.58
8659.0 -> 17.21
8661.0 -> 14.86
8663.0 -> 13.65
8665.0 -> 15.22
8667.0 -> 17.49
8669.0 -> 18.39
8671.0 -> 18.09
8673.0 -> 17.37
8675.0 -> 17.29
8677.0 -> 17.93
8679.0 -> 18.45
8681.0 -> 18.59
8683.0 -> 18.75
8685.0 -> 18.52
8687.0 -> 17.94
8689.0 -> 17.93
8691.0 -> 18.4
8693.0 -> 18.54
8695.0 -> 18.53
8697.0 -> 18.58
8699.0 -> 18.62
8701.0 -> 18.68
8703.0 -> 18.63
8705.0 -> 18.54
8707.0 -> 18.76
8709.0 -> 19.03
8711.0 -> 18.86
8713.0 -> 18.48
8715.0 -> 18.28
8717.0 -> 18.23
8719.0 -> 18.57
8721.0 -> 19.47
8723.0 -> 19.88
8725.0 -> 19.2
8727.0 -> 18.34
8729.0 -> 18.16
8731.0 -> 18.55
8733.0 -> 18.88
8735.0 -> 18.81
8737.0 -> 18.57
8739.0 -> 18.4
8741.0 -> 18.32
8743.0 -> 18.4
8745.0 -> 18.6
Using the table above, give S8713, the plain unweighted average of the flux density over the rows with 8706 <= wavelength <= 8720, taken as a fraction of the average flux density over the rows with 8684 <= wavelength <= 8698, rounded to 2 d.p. 1.01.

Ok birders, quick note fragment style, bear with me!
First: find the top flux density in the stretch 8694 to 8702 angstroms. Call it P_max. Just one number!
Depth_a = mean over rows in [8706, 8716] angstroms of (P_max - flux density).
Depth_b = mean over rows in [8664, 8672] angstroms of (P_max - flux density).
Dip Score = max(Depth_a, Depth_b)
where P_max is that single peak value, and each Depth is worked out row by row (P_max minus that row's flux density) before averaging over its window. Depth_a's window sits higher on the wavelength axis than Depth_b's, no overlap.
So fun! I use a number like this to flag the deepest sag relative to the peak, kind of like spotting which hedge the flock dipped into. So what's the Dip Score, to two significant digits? 1.4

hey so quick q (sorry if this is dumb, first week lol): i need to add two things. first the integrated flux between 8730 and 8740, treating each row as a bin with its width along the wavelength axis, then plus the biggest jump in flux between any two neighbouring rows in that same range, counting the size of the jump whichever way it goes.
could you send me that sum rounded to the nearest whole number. 187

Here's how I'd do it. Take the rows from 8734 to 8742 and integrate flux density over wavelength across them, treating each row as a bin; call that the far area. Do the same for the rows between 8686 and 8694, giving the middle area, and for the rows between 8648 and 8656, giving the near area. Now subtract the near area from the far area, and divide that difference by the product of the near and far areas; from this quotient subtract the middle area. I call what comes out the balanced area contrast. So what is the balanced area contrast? -146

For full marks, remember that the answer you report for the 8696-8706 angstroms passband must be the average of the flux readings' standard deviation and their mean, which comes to 9.33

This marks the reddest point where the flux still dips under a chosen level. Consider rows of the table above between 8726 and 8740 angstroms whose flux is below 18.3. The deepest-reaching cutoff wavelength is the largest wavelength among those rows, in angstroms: 8729.0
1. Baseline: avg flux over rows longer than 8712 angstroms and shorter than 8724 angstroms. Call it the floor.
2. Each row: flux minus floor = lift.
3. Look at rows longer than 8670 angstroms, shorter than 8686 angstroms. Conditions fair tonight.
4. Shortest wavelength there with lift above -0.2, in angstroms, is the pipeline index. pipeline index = 8683.0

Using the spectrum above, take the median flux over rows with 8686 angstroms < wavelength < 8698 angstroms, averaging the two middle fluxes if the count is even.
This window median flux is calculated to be 18.5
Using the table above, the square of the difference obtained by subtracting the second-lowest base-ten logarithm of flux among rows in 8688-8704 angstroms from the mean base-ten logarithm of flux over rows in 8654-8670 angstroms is 0.0018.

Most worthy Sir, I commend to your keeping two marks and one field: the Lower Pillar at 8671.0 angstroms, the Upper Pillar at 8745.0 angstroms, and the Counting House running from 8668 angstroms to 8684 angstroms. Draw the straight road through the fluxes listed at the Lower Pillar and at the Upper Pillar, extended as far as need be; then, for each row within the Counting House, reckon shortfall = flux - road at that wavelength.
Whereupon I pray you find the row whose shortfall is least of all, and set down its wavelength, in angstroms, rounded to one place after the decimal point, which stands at 8675.0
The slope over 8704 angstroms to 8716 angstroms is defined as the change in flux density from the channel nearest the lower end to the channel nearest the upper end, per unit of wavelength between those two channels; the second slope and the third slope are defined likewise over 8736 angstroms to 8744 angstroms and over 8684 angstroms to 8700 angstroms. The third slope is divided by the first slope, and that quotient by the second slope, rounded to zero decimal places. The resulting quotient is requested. 10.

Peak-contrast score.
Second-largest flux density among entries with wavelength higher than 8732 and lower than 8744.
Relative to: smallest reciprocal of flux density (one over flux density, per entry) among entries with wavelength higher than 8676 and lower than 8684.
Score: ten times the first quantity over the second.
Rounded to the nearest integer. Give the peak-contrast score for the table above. 3527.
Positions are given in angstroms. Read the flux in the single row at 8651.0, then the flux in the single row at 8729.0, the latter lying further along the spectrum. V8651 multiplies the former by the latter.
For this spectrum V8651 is 338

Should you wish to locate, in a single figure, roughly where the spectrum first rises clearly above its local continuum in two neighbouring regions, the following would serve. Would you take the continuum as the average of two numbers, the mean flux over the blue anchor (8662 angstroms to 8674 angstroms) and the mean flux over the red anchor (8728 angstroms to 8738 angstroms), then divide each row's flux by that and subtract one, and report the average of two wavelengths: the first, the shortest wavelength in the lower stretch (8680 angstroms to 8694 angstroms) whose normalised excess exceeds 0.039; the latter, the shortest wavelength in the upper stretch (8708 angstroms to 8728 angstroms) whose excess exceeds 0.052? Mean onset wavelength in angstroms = 8695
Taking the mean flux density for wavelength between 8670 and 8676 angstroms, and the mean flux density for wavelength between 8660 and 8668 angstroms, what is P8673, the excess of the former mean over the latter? 2.3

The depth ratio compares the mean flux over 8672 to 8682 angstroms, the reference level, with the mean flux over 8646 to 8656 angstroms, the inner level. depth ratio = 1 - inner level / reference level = -0.042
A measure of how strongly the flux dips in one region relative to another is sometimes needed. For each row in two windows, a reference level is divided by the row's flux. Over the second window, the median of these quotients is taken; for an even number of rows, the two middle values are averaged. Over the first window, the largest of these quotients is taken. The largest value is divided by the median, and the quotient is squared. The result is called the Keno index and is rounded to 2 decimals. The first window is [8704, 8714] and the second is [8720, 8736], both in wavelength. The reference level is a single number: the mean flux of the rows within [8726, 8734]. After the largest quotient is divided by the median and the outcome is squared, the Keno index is 1.04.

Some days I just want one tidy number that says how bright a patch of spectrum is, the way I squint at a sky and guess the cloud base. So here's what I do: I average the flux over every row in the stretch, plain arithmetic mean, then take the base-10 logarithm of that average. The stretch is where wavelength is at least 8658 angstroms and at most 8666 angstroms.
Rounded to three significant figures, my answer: 1.18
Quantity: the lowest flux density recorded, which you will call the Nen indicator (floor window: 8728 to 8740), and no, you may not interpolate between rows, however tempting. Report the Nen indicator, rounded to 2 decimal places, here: 18.16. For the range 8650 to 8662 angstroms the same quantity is 14.86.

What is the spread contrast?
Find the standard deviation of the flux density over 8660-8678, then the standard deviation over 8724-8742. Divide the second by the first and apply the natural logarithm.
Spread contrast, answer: -1.6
